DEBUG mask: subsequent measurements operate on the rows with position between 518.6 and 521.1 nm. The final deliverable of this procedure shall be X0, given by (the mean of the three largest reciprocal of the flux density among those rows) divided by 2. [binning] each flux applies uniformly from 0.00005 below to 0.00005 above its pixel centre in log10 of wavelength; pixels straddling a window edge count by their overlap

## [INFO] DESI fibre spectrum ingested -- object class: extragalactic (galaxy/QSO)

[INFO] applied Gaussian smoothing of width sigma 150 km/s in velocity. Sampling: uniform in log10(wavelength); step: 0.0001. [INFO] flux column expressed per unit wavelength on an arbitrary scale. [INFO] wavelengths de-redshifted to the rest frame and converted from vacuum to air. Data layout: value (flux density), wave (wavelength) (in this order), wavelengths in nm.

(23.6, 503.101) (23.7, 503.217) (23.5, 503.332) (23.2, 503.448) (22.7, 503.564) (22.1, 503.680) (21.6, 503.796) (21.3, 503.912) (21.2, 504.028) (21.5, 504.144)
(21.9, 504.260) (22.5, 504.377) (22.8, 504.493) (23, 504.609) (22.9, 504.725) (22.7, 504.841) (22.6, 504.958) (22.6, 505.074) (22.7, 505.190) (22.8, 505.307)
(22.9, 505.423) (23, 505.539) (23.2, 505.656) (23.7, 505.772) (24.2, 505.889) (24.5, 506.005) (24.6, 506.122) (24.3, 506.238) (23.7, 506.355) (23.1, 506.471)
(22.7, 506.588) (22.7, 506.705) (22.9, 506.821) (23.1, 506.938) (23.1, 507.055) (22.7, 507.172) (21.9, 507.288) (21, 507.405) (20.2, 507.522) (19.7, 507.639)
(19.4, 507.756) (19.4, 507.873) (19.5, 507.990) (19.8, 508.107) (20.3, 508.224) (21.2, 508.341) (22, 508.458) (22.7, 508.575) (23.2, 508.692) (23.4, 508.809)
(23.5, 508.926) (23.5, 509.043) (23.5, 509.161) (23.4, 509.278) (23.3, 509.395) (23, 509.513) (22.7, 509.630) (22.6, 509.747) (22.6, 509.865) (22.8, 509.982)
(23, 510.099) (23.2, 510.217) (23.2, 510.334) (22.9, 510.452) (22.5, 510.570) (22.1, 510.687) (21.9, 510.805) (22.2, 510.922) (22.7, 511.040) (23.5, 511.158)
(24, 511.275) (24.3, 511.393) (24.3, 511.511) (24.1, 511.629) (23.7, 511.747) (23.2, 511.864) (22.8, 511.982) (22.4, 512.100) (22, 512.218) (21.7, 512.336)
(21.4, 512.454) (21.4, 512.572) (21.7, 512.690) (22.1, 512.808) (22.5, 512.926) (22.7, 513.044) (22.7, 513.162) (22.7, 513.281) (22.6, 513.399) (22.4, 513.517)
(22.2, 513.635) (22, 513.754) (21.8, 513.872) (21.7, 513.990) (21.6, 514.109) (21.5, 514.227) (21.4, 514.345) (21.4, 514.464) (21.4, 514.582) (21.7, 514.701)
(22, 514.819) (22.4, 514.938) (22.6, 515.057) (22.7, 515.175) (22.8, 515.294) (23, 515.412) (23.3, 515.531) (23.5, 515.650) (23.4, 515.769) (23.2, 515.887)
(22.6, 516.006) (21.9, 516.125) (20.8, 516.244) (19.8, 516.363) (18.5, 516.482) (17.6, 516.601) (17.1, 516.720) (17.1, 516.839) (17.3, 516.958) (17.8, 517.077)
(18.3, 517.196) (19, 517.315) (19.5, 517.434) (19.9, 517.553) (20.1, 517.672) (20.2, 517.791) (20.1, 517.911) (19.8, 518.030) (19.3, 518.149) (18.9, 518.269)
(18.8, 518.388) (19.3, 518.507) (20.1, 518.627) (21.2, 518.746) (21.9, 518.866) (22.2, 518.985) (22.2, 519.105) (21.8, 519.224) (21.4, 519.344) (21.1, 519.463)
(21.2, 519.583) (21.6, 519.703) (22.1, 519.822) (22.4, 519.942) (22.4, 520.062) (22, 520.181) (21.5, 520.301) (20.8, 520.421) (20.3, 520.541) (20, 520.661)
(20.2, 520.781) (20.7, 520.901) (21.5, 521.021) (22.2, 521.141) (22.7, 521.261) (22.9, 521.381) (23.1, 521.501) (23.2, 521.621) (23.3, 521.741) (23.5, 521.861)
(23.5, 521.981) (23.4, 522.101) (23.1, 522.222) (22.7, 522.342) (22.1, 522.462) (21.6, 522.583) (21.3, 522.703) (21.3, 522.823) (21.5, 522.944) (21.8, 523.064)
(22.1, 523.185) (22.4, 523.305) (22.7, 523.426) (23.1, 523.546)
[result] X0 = 0.0249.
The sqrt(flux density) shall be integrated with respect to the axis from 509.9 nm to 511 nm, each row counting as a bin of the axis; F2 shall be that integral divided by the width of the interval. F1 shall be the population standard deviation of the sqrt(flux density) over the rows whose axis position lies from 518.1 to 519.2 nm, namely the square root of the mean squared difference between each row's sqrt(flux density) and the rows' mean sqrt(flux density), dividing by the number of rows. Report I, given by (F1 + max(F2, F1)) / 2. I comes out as 2.46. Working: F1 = 0.150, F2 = 4.76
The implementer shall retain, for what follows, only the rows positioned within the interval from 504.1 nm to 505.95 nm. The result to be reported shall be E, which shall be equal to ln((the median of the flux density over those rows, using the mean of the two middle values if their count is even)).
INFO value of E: 3.13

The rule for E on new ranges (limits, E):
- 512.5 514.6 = 3.09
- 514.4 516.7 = 3.11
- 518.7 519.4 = 3.08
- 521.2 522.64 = 3.14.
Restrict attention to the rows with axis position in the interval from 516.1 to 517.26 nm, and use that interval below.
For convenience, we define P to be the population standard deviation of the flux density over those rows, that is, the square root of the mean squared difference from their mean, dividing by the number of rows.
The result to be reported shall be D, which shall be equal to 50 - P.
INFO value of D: 48.4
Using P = 1.6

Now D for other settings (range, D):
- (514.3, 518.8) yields 48.1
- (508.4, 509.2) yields 49.5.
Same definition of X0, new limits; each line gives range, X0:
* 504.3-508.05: 0.0257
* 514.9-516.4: 0.0240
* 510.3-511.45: 0.0227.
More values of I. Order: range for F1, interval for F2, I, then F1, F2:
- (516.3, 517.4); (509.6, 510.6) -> 2.44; 0.102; 4.78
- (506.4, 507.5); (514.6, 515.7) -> 2.41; 0.070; 4.75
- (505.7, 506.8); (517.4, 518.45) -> 2.25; 0.072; 4.43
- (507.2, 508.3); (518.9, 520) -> 2.38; 0.088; 4.67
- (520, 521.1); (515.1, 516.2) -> 2.44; 0.087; 4.79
